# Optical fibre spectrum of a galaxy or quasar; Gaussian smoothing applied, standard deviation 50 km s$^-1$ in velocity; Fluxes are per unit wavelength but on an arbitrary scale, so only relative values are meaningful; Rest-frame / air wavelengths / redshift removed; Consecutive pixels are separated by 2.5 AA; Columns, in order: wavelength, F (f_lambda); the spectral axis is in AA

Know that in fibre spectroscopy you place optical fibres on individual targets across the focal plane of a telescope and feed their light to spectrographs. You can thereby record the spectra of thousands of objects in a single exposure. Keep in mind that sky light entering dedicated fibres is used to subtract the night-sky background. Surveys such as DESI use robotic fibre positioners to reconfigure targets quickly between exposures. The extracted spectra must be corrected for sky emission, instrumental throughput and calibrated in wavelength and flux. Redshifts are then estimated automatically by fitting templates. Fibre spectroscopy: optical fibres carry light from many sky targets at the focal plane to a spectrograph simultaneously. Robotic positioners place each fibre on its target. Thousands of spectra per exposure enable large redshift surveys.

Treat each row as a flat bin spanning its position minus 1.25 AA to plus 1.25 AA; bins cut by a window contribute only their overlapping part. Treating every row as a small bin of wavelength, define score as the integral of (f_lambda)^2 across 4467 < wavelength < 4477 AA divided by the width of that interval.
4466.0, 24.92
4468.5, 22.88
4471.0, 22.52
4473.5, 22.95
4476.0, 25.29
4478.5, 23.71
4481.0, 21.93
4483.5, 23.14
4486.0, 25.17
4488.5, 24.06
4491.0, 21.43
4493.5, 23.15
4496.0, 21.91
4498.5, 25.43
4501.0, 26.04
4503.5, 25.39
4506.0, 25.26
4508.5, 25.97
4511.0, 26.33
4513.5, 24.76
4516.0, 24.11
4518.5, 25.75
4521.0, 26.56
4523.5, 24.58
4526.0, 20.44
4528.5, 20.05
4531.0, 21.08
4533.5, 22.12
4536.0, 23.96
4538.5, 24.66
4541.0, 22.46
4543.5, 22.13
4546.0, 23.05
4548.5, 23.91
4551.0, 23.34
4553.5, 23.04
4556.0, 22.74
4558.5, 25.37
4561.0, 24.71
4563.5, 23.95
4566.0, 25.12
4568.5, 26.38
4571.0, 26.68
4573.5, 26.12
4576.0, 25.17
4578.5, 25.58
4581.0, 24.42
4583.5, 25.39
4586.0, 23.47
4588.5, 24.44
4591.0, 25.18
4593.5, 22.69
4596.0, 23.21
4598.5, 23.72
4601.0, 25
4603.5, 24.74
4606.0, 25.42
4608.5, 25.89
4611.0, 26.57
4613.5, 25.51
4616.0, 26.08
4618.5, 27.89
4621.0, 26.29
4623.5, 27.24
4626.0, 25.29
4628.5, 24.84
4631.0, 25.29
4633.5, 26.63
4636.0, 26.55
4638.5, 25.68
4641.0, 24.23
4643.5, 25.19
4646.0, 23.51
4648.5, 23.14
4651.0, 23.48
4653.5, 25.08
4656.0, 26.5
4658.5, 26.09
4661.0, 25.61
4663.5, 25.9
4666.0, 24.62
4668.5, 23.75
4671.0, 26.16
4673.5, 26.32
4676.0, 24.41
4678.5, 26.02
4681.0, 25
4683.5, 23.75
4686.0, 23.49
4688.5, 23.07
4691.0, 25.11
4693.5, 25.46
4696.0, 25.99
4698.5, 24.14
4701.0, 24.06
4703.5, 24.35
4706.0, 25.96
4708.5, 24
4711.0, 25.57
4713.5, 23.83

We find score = 549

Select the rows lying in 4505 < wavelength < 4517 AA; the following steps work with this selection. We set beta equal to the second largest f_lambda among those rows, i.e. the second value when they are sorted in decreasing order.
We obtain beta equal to 25.97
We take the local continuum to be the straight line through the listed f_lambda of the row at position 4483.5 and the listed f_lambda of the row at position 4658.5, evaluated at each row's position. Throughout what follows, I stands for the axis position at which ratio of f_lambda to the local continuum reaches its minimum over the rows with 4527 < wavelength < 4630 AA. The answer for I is 4528.5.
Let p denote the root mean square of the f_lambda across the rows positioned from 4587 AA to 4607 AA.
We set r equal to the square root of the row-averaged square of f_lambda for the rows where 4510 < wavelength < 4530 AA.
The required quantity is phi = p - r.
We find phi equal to 0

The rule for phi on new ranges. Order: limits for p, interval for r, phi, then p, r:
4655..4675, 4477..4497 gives 3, 25.6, 23.1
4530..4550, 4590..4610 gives -2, 22.9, 24.5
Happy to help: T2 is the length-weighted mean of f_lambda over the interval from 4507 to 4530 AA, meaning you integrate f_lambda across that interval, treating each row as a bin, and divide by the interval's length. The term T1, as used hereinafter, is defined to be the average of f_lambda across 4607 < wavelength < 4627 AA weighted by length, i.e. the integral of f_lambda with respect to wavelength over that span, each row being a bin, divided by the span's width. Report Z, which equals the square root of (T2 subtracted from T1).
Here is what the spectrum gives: 1.4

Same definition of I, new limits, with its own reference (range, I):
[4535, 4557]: 4543.5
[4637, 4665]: 4648.5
